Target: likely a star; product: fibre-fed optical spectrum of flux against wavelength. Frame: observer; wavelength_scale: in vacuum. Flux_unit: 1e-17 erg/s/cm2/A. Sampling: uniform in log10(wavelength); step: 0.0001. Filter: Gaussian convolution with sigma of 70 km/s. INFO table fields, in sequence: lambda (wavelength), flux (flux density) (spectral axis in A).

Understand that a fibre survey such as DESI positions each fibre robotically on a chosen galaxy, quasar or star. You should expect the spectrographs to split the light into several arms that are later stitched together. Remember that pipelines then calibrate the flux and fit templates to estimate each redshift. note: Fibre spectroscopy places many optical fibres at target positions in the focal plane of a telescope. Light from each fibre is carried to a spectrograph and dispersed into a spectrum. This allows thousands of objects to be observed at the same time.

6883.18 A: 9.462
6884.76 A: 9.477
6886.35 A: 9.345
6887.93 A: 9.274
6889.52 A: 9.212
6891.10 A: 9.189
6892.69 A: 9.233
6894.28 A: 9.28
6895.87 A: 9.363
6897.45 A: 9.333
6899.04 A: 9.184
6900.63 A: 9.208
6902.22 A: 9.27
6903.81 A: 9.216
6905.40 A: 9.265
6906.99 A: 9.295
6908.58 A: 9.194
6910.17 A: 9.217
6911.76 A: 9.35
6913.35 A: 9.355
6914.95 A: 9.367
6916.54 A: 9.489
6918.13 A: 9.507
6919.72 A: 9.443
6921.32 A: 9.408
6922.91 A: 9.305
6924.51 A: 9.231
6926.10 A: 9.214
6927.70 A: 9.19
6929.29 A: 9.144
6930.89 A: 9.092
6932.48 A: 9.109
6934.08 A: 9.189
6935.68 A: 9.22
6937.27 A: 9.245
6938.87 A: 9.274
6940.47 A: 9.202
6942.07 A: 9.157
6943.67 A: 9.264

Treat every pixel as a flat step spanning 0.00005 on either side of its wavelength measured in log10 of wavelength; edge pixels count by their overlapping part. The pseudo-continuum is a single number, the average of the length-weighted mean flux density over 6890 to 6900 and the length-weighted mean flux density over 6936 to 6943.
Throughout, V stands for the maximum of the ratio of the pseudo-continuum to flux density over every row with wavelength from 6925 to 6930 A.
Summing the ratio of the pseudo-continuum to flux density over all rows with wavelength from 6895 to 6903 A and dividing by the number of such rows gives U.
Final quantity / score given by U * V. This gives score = 1.01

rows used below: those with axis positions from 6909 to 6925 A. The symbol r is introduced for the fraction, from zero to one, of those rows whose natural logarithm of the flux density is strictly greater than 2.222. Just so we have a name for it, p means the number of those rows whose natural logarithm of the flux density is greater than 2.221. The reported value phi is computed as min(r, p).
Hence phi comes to 0.90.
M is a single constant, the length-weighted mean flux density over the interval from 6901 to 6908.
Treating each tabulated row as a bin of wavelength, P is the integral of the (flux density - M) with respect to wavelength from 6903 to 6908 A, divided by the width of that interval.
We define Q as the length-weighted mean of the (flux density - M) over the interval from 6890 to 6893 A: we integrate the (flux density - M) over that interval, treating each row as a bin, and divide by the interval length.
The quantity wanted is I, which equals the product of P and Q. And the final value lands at 0.000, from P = 0.00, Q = -0.05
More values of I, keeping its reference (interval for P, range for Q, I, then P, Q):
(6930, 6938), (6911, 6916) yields -0.009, -0.09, 0.11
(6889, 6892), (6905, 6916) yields -0.002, -0.05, 0.04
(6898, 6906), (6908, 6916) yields -0.001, -0.02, 0.05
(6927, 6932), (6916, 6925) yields -0.017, -0.12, 0.14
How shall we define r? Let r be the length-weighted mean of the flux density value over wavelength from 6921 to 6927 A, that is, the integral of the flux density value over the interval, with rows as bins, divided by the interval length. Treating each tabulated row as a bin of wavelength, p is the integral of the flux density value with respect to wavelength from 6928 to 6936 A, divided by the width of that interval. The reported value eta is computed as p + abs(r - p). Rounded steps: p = 9.15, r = 9.27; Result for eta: 9.27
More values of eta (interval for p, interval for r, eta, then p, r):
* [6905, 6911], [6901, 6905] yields 9.26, 9.25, 9.24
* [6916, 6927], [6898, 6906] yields 9.50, 9.36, 9.23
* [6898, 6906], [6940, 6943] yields 9.28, 9.23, 9.17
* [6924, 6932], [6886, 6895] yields 9.25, 9.18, 9.25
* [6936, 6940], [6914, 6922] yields 9.43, 9.26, 9.43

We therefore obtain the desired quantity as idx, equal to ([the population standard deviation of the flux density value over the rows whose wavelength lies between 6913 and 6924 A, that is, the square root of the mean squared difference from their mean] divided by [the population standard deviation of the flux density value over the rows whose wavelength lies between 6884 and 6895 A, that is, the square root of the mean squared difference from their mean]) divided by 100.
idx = 0.0075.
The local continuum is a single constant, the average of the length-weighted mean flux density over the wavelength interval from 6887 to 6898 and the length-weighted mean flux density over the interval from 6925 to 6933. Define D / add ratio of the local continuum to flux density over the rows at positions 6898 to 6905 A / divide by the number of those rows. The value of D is 1.000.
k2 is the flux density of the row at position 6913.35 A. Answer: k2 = 9.355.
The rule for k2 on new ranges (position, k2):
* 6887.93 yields 9.274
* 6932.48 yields 9.109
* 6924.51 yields 9.231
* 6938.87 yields 9.274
